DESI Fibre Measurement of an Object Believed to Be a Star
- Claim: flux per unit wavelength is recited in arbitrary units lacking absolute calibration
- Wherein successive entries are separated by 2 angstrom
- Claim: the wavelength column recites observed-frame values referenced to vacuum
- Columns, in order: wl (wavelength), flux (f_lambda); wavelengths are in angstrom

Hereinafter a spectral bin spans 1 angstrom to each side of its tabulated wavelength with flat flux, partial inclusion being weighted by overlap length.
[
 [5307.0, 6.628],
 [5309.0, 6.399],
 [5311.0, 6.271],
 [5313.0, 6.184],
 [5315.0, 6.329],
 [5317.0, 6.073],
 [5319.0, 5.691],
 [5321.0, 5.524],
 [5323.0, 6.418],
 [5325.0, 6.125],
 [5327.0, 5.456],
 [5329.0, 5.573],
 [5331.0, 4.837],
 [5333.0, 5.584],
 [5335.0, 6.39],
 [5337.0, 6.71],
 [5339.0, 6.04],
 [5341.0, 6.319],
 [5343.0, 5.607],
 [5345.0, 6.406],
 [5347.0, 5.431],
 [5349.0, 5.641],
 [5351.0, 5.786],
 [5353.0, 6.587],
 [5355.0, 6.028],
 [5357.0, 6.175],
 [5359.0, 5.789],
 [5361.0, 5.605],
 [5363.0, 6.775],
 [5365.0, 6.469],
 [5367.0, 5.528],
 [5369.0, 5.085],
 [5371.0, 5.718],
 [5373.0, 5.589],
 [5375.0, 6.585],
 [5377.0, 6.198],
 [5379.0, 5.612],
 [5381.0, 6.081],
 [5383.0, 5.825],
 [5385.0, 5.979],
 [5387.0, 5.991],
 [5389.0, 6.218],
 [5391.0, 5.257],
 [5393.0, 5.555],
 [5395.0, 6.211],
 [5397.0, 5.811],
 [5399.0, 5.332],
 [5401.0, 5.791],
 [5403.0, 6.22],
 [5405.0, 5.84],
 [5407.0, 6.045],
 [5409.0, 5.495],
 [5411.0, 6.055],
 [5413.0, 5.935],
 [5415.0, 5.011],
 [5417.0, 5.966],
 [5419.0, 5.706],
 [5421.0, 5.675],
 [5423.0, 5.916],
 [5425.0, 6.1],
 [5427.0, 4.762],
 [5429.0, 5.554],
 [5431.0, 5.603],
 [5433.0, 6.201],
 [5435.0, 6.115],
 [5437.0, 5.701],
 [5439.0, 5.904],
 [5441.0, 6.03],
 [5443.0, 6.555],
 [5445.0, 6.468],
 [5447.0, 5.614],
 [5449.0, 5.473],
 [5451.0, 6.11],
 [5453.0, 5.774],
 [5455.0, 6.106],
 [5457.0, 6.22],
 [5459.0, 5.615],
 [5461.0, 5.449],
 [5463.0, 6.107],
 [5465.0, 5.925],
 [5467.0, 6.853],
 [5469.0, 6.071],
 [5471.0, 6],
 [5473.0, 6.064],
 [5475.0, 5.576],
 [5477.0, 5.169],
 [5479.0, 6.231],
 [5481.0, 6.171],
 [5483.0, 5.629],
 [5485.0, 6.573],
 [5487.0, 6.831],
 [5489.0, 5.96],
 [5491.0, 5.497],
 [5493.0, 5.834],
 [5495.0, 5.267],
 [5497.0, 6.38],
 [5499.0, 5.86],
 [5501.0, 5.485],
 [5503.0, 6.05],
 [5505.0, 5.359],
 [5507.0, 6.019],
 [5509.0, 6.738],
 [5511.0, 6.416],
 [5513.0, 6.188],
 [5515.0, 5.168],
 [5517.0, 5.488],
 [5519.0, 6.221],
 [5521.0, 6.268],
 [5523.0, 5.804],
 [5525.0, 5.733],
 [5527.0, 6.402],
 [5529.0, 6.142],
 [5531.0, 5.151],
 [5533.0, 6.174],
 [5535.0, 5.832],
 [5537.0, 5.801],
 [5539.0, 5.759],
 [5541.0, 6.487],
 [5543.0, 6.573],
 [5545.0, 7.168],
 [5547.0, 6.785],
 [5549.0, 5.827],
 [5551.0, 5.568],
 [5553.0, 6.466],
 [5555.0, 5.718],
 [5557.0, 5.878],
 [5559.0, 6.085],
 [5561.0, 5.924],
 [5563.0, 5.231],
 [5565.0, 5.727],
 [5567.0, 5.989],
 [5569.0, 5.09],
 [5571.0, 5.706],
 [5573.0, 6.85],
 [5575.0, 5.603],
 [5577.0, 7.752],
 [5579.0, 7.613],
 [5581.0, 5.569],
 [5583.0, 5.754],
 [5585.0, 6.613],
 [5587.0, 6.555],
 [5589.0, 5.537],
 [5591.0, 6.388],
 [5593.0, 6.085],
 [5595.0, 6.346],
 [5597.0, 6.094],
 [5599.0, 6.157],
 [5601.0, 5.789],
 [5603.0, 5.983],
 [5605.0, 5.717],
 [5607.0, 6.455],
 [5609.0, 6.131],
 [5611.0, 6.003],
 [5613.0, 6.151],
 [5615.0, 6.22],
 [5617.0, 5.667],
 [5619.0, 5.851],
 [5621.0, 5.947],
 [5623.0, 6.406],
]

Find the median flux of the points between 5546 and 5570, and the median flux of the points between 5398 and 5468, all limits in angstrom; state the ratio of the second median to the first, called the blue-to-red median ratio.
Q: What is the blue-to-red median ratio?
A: 1.01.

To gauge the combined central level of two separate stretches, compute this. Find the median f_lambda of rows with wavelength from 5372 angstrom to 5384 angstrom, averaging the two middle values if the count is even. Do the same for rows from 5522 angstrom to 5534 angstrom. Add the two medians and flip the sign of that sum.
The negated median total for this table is -11.9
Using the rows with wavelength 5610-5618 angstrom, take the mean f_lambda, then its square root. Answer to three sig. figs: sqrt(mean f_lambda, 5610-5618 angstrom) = 2.45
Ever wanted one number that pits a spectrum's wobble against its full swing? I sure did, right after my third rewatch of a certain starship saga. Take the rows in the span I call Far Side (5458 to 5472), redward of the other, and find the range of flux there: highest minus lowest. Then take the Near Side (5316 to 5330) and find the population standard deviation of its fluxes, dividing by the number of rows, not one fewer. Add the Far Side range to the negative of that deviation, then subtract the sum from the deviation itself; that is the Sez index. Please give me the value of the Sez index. -0.7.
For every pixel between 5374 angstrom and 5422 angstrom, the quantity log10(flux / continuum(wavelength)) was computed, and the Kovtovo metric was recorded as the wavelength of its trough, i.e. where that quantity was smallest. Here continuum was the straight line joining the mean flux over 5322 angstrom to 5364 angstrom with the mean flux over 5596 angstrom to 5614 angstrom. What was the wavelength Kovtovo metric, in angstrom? 5415.0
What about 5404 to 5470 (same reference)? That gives 5427.0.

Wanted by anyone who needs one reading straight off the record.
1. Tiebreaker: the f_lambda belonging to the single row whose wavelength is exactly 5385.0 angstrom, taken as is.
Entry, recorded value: 5.979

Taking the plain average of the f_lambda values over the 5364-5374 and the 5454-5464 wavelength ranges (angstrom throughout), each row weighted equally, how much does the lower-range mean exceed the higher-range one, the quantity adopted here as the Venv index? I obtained -0.2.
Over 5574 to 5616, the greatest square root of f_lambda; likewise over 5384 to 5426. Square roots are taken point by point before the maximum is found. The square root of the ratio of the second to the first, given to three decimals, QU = 0.946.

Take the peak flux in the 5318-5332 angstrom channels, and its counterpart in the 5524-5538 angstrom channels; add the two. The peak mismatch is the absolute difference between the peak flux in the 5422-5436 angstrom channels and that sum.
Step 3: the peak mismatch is 6.62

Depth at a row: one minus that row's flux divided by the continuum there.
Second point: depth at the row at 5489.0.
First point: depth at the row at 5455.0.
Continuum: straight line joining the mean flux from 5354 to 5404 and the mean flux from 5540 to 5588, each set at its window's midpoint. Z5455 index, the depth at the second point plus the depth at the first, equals 0.00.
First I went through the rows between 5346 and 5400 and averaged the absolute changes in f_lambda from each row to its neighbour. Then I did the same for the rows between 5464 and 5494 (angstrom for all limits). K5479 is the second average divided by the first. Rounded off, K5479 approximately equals 1.13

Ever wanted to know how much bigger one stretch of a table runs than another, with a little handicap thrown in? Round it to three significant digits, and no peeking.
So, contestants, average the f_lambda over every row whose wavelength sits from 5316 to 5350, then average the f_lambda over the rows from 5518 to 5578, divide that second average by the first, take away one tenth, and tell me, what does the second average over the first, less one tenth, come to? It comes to 0.932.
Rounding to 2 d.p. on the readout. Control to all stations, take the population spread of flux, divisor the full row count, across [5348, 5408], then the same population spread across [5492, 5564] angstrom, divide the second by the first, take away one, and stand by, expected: 0.20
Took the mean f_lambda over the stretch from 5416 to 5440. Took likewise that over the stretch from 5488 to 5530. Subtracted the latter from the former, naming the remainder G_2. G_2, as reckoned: -0.15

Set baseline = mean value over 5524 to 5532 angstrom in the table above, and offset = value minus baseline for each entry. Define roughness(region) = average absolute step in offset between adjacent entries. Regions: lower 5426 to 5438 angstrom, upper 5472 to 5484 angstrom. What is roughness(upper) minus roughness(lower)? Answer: 0.12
